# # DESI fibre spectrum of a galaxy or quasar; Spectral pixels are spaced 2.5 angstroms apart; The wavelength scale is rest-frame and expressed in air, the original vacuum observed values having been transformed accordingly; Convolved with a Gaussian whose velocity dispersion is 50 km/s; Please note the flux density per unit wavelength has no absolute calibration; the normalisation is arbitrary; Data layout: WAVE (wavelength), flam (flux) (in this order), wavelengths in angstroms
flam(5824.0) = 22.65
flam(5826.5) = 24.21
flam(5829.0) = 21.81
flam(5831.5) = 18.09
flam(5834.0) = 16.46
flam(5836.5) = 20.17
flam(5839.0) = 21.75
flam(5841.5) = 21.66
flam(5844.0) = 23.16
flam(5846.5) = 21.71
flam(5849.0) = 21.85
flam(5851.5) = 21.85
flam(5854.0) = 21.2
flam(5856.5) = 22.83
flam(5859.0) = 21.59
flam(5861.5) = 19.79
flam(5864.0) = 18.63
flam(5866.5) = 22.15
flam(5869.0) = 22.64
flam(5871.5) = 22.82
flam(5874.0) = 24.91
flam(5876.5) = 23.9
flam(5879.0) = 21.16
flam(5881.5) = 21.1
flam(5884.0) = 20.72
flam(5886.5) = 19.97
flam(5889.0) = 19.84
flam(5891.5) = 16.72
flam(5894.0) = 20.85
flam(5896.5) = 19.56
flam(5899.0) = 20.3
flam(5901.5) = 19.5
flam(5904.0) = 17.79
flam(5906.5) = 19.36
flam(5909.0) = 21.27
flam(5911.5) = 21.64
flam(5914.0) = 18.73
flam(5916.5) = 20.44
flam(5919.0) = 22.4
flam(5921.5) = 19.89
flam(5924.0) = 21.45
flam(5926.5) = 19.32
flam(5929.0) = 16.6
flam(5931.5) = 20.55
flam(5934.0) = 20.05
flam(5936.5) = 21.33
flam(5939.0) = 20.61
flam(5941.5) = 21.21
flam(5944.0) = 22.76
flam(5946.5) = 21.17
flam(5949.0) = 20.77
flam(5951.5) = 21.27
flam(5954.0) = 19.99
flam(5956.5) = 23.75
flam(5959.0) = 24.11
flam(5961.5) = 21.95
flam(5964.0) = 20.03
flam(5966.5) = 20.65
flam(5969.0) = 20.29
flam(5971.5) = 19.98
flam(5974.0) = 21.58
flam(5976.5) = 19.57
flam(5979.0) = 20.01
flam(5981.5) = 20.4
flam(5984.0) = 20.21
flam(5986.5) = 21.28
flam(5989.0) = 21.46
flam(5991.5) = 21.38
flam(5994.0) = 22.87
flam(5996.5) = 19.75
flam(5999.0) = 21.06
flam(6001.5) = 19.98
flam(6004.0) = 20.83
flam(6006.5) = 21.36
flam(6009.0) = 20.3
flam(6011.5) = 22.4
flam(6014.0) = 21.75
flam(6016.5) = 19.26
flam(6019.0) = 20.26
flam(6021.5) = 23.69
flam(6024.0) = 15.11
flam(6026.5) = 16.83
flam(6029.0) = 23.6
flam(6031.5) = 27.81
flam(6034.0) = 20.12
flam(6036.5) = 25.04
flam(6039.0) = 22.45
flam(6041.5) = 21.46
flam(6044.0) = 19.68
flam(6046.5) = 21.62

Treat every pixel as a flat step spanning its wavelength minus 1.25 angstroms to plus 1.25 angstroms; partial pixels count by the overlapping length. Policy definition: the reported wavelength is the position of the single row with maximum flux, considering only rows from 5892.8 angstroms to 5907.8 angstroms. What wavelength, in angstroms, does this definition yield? 5894.0 angstroms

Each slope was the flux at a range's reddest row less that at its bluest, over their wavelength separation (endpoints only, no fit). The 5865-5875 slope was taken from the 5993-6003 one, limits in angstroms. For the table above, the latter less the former -0.75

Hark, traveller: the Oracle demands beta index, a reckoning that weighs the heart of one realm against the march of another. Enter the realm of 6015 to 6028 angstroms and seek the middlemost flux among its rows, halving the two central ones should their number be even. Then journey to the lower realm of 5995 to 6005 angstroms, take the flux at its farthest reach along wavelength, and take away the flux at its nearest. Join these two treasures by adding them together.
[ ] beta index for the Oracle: 20.3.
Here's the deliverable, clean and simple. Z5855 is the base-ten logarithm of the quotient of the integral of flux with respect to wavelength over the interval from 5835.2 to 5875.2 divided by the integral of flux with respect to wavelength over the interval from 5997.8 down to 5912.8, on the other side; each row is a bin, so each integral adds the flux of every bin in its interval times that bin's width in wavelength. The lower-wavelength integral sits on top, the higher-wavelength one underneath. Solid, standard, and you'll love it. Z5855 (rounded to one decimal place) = -0.3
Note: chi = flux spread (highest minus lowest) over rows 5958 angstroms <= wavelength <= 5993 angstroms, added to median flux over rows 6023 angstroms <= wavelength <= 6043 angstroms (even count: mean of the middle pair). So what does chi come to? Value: 26.5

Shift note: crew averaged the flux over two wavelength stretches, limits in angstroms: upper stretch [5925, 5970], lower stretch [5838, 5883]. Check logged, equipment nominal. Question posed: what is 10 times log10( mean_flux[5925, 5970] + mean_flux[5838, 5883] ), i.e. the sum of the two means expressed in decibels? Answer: 16.3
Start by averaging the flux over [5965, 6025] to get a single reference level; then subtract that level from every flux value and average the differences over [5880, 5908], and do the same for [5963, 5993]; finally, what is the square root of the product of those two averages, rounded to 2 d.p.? 0.27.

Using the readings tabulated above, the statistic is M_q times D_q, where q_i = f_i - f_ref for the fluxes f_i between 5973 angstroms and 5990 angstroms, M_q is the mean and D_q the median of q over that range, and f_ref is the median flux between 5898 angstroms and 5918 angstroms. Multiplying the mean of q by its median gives 0.4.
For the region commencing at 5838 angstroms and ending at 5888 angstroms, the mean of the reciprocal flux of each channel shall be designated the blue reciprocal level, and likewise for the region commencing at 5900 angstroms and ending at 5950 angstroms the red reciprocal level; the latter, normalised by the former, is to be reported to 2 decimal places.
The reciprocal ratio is 1.07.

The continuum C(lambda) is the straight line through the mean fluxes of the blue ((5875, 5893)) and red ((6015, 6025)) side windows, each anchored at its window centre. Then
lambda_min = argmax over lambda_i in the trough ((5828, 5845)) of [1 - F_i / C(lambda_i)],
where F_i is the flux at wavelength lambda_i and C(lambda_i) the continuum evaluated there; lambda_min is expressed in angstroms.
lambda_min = 5834.0 angstroms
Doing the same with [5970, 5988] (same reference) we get 5976.5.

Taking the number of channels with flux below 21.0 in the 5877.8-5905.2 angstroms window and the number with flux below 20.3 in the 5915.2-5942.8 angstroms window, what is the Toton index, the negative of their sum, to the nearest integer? -13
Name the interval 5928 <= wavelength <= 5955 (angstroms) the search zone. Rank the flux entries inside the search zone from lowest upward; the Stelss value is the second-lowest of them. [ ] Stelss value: 19.99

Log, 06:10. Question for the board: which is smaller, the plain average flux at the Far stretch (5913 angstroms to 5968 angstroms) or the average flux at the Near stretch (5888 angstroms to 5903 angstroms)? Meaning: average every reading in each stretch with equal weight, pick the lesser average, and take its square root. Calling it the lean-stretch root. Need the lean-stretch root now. 4.41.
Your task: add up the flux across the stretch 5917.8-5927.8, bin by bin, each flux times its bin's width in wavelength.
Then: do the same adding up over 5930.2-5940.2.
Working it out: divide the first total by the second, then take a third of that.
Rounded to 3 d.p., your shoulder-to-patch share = 0.335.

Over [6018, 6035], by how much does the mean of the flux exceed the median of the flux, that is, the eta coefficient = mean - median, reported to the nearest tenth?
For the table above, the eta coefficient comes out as 0.8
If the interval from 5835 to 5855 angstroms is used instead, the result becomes -0.1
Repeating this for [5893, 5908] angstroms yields 0.0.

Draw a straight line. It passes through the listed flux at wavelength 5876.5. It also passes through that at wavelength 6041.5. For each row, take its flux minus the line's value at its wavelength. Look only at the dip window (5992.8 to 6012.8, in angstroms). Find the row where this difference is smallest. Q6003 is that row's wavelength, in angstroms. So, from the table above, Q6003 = 5996.5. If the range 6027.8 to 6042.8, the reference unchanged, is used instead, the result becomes 6034.0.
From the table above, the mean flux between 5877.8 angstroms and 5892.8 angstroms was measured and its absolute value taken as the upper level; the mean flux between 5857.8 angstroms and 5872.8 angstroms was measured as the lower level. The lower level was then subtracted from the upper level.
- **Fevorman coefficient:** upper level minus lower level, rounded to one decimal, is -1.4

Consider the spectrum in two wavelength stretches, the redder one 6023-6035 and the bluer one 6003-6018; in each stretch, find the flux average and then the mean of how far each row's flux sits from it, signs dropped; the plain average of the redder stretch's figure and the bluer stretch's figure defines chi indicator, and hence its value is 2.4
